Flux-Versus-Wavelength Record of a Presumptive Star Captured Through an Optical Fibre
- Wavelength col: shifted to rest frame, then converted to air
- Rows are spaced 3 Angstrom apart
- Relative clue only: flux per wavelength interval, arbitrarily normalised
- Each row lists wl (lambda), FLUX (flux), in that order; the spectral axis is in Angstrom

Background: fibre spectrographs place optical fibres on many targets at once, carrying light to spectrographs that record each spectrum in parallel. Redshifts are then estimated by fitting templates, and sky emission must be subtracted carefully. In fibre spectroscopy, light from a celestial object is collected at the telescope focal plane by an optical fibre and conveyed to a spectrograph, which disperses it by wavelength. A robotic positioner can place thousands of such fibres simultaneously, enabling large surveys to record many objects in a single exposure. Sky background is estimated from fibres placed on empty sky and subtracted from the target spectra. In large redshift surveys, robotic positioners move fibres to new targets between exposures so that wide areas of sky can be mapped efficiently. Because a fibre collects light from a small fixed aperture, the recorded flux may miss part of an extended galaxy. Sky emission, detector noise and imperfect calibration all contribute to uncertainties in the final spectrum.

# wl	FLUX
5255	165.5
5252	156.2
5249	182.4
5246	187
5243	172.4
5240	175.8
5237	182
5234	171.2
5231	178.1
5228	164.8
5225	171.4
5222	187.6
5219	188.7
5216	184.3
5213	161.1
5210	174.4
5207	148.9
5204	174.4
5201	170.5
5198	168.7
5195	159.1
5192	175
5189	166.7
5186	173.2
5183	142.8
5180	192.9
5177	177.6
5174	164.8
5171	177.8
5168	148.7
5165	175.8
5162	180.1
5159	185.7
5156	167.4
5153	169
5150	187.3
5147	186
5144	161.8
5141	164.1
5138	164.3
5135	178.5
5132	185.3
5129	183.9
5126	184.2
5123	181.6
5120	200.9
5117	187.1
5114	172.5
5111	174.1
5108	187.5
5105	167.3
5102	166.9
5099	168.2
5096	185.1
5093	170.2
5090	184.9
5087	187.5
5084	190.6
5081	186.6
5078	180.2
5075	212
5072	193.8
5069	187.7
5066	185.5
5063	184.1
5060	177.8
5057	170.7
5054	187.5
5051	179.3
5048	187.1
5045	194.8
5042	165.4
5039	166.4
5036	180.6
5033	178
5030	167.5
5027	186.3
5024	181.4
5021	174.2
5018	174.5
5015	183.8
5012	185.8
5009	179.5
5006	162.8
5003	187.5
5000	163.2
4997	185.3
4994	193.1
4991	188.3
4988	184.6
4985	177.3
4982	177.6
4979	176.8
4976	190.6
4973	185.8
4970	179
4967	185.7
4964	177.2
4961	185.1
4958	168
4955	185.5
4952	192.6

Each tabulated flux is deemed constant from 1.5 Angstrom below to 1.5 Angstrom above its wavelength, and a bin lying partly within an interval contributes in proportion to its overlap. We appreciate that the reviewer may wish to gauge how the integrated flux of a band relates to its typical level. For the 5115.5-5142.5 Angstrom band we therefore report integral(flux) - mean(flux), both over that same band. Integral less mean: 4709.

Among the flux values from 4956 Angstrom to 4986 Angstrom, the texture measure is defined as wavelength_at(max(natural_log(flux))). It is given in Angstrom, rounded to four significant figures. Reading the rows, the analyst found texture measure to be 4976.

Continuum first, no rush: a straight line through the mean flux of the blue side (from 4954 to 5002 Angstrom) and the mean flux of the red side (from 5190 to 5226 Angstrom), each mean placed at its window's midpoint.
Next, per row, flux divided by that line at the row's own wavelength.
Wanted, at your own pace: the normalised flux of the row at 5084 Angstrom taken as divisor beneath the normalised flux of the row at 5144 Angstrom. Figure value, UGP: 0.86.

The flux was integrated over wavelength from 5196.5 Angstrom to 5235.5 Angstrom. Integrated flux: 6732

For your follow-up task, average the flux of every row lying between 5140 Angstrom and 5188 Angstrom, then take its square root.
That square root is 13.1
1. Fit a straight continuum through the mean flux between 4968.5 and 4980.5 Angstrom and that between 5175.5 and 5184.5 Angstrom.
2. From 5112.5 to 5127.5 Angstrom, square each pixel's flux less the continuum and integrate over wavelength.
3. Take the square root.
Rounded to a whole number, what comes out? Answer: 55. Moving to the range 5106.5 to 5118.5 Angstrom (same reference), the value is 30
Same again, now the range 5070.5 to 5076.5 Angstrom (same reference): 67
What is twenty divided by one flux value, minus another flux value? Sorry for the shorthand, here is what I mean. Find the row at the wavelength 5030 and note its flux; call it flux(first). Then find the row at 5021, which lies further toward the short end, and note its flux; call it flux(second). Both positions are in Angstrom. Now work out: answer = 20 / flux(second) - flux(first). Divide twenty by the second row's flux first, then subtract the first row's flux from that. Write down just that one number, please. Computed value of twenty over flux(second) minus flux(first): -167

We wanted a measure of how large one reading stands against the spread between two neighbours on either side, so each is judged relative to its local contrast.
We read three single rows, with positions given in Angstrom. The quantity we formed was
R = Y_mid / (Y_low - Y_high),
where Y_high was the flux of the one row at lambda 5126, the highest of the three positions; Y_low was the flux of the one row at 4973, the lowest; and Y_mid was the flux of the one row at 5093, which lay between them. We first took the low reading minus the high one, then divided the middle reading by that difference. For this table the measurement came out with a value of 106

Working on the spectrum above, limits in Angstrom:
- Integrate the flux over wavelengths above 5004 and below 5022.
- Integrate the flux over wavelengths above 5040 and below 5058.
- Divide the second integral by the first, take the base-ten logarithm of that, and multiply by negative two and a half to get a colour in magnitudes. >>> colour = -0.02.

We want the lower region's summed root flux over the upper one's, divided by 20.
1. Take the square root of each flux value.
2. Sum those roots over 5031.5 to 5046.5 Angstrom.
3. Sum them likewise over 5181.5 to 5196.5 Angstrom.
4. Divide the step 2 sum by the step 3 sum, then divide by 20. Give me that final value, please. 0.0521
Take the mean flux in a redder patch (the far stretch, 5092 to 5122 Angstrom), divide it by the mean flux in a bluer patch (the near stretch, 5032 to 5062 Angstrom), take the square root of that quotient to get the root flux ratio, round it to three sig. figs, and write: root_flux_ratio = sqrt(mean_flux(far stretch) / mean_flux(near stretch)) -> 0.998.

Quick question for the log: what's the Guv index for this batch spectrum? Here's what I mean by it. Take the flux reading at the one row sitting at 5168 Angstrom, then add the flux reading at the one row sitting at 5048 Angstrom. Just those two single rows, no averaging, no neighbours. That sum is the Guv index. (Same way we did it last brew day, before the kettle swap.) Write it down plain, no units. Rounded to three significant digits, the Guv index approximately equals 336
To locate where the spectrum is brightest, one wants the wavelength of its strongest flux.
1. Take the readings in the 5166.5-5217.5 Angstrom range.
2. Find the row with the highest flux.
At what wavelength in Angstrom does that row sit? 5180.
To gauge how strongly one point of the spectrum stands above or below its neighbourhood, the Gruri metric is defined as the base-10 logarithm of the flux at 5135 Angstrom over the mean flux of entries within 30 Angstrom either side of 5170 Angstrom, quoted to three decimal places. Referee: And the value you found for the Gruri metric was 0.018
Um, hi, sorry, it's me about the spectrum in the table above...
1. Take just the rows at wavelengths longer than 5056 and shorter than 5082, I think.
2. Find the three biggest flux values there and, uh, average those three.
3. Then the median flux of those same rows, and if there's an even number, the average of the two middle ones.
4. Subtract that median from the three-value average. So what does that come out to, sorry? 12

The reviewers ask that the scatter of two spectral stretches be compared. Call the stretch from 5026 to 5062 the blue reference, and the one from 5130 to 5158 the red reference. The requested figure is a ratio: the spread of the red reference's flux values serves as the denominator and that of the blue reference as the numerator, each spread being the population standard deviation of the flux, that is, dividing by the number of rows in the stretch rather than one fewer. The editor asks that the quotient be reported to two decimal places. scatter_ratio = 0.92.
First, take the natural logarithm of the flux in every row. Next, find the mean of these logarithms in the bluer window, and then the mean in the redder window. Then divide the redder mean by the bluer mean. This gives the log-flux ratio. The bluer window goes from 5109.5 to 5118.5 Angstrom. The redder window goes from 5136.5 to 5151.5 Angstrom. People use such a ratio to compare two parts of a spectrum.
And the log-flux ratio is 0.99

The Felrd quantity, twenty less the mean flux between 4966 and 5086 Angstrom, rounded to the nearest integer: -162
